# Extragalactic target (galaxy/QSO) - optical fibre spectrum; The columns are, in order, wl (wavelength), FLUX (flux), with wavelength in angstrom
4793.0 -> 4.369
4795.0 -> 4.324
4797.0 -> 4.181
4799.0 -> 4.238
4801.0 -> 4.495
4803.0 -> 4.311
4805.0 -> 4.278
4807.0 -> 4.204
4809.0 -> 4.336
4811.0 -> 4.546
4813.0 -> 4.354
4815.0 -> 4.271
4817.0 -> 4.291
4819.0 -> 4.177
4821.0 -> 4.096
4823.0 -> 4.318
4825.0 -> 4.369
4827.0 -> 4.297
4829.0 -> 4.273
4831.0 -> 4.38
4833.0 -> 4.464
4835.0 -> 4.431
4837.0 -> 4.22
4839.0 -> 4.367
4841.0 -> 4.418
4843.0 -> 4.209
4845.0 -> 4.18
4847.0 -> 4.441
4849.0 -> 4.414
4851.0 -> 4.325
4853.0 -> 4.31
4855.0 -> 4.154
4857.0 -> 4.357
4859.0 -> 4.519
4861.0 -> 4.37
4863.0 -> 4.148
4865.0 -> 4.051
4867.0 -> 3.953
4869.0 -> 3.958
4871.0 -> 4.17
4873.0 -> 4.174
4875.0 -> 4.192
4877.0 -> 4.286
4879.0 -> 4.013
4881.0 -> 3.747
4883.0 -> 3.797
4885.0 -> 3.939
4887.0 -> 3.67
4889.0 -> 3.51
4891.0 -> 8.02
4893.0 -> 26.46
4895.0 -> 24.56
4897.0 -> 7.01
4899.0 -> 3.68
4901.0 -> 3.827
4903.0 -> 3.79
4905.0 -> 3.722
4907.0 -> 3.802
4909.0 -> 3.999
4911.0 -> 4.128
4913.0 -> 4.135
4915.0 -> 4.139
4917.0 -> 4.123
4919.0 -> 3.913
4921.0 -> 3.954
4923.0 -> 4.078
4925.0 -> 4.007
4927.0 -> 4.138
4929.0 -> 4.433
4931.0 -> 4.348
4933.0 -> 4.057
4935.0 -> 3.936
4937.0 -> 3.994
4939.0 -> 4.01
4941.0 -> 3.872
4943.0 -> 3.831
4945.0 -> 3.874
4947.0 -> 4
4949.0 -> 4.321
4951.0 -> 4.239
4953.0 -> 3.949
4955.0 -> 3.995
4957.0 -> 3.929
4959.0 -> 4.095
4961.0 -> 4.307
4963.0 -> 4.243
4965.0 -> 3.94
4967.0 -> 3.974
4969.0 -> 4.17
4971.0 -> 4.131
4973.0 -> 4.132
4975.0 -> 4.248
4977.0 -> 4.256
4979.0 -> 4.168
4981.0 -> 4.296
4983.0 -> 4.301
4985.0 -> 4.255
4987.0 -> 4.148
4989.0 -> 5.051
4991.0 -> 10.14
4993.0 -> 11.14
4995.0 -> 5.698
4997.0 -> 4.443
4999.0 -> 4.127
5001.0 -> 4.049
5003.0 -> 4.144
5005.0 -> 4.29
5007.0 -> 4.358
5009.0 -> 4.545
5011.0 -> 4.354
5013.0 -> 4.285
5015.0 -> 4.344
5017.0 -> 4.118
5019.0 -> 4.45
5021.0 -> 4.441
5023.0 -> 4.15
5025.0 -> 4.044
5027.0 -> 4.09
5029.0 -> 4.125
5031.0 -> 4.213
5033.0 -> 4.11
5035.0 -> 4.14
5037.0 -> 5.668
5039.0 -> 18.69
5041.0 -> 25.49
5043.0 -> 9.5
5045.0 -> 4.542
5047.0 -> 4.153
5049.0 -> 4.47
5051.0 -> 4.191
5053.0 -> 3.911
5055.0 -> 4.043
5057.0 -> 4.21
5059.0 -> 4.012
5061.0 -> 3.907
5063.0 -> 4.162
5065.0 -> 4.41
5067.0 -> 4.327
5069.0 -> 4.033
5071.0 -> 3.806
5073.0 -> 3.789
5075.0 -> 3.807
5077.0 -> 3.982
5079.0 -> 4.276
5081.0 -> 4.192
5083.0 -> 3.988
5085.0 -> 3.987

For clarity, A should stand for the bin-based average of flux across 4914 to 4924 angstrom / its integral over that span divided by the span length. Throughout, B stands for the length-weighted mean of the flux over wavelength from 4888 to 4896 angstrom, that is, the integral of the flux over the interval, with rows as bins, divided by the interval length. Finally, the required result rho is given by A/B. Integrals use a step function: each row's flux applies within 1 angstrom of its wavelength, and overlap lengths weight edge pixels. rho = 0.26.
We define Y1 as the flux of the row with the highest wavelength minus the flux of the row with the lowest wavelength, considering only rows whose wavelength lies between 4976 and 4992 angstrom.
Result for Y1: 5.9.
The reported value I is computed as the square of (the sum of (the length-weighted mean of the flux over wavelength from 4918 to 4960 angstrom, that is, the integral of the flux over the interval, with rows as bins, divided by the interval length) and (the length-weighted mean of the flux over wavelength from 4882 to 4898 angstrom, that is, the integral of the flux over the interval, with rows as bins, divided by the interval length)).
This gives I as 201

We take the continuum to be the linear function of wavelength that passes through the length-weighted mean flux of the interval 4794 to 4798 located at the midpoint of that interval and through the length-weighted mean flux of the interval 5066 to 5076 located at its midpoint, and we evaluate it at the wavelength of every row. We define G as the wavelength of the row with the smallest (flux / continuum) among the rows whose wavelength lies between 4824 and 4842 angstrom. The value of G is 4837.0 angstrom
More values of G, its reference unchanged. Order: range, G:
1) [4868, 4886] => 4881.0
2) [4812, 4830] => 4821.0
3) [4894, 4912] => 4899.0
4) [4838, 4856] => 4855.0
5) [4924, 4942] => 4941.0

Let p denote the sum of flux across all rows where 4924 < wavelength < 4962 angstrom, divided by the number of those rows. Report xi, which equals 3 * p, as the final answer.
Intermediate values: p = 4.1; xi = 12.2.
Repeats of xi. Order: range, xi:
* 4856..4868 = 12.7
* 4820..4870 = 12.8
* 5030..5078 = 17.7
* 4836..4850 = 13.0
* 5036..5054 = 26.9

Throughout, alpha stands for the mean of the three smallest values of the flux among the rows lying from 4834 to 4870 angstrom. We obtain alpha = 3.99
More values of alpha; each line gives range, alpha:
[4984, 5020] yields 4.10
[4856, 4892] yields 3.64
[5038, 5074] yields 3.83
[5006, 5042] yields 4.08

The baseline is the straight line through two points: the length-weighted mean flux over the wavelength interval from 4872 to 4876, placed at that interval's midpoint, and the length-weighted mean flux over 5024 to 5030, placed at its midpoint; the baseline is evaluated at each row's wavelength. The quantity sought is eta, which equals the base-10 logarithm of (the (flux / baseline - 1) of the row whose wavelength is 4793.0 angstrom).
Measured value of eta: -1.50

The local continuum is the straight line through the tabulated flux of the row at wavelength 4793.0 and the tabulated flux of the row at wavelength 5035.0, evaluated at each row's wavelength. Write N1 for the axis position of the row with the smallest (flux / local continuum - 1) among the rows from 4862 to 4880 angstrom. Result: 4867.0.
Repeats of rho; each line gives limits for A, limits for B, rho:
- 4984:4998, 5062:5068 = 1.49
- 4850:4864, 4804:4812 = 0.99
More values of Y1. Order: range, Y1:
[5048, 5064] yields -0.3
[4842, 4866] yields -0.2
